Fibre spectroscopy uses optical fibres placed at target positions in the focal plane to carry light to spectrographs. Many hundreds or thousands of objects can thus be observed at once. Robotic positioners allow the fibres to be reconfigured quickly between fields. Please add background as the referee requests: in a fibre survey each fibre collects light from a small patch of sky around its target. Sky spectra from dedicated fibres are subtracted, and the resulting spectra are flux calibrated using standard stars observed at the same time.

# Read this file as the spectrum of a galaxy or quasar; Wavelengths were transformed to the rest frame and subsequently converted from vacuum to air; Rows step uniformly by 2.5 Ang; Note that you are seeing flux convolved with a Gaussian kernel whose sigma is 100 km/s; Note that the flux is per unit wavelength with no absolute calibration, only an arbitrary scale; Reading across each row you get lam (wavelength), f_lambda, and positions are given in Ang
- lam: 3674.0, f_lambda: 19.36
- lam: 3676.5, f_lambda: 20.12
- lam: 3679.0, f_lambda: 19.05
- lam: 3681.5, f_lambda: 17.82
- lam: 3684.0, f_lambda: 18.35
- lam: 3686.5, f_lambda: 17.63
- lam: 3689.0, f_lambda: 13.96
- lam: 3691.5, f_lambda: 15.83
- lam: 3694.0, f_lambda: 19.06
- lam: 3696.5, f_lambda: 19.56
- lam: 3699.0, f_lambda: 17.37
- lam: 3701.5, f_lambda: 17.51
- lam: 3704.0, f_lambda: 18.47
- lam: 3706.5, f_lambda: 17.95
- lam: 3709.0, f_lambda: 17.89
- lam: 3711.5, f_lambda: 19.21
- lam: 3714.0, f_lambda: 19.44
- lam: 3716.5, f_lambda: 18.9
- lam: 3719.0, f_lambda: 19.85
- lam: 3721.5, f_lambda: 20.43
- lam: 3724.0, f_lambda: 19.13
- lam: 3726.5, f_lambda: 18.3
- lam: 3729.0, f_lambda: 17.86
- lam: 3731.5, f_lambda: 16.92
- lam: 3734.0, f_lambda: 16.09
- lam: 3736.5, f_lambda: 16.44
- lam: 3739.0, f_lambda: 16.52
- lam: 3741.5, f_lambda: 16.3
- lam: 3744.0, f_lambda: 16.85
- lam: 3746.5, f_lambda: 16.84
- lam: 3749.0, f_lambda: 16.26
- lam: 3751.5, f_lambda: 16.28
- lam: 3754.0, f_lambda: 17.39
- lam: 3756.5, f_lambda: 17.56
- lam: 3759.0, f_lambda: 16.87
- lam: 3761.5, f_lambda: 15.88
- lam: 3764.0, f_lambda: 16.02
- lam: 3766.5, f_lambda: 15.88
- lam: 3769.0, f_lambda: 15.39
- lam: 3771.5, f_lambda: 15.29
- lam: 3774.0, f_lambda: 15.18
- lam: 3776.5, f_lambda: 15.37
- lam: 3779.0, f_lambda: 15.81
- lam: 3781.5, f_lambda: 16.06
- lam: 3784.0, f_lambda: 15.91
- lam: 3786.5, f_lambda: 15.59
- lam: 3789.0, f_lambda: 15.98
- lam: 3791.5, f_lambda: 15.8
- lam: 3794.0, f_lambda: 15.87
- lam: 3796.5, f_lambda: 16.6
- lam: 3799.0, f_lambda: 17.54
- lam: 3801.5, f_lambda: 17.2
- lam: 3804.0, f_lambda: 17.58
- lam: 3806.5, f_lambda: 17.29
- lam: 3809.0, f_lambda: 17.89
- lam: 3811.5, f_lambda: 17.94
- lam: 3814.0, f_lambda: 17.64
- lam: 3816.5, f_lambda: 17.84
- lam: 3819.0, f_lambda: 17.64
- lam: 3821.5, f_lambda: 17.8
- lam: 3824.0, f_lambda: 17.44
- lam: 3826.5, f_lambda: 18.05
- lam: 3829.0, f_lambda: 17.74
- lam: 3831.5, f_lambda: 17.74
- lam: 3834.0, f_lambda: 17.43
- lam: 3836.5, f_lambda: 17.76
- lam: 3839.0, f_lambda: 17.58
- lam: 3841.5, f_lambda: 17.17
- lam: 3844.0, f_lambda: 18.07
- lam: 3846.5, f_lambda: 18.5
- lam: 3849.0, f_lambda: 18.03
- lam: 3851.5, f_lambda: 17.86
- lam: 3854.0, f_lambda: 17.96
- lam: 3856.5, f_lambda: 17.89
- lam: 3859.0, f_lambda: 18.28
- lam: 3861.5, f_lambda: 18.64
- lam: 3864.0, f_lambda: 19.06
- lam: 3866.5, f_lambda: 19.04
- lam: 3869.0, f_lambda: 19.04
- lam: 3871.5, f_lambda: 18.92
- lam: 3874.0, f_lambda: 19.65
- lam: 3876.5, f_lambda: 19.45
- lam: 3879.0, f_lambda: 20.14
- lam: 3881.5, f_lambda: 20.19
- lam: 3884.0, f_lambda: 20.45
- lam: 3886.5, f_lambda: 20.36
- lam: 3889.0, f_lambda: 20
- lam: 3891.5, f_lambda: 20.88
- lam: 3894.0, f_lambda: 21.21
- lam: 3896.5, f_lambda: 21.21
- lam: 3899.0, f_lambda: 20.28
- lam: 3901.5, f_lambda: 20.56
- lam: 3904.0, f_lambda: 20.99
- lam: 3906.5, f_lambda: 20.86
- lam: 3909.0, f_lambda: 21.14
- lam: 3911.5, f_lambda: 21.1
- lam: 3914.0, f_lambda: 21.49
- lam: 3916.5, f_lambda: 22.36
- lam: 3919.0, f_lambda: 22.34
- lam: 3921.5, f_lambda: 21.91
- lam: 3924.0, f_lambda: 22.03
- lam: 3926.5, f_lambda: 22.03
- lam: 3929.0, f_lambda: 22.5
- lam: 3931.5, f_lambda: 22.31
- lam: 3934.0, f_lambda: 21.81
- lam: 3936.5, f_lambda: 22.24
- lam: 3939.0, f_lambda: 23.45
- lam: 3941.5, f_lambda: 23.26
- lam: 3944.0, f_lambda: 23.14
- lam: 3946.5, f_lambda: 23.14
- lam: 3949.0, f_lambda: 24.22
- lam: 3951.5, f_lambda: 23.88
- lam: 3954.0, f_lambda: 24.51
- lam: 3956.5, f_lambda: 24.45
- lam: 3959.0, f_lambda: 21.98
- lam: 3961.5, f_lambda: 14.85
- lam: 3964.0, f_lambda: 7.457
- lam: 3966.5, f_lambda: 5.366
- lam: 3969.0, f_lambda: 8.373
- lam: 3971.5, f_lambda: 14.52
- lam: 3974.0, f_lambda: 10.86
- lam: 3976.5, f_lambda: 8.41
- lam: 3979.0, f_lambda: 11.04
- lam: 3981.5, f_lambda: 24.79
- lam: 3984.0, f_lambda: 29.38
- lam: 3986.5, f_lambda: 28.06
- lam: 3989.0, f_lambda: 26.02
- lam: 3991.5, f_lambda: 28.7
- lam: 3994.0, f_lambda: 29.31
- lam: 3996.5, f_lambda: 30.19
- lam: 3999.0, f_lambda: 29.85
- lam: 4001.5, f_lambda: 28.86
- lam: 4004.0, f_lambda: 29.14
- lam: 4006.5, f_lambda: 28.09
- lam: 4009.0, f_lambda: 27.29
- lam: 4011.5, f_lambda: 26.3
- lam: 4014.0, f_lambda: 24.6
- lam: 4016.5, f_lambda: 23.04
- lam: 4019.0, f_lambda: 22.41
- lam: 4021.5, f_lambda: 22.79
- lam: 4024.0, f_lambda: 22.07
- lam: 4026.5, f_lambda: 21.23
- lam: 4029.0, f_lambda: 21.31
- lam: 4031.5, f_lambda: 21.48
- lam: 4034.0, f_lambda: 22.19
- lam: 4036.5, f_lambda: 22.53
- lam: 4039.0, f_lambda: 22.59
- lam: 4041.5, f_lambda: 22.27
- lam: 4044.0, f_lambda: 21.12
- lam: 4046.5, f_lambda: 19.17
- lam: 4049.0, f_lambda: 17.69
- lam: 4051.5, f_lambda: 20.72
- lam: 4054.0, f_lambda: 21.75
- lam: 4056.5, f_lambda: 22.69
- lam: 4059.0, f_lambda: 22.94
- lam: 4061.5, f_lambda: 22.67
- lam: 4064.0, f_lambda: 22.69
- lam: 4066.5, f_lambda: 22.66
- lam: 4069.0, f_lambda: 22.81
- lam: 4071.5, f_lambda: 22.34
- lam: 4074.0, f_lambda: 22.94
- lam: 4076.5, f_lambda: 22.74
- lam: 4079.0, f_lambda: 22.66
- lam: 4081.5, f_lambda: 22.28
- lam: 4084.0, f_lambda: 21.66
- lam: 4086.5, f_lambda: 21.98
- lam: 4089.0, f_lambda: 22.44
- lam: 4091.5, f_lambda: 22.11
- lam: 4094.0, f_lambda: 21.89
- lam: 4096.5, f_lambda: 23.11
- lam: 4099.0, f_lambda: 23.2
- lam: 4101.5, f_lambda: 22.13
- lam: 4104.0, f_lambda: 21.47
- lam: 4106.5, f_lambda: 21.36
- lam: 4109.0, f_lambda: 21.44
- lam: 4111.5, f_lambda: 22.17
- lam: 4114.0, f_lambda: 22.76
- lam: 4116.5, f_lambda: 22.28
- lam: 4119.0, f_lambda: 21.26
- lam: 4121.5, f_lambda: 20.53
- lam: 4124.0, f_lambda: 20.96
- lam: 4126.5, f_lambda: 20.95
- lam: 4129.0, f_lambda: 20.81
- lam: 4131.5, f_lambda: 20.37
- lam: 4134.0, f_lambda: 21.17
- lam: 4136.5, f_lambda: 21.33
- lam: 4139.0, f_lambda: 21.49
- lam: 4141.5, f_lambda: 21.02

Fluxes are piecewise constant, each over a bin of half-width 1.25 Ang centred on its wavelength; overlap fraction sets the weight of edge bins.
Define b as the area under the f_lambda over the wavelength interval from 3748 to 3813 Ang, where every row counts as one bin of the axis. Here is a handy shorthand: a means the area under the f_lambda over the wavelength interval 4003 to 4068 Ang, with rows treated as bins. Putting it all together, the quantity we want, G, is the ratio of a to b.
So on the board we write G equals 1.39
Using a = 1482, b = 1066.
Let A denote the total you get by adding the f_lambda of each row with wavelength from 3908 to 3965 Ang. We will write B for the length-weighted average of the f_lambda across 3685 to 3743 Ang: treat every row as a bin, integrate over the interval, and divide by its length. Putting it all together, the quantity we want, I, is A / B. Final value 28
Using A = 498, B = 17.9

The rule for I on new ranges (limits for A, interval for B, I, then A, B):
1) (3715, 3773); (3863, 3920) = 19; 393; 20.5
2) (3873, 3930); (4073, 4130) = 22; 483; 22.0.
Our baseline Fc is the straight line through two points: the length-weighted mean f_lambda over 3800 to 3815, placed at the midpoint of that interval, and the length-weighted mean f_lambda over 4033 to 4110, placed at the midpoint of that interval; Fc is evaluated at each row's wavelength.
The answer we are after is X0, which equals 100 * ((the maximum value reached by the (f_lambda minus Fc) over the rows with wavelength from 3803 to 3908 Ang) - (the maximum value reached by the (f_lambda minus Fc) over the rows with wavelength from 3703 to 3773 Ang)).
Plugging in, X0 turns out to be -211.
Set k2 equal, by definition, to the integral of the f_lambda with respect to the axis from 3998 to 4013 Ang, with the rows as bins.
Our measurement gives 423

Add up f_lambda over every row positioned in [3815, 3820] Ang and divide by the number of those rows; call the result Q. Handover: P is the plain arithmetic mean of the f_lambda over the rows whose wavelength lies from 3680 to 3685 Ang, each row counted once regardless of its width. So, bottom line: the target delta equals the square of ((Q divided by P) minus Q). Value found 281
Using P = 18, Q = 17.7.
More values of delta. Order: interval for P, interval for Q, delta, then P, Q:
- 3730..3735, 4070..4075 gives 452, 17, 22.6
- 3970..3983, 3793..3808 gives 249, 14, 17.0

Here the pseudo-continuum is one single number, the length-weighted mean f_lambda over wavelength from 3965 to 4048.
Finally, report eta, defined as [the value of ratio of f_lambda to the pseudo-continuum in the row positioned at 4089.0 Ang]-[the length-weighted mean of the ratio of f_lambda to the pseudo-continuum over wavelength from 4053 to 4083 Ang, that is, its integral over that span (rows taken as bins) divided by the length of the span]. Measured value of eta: -0.01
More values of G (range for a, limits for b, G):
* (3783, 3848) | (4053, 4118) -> 0.77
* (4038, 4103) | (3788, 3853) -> 1.26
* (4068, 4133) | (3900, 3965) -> 1.02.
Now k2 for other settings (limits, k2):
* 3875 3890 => 301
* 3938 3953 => 353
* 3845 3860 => 271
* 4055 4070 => 341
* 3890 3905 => 313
